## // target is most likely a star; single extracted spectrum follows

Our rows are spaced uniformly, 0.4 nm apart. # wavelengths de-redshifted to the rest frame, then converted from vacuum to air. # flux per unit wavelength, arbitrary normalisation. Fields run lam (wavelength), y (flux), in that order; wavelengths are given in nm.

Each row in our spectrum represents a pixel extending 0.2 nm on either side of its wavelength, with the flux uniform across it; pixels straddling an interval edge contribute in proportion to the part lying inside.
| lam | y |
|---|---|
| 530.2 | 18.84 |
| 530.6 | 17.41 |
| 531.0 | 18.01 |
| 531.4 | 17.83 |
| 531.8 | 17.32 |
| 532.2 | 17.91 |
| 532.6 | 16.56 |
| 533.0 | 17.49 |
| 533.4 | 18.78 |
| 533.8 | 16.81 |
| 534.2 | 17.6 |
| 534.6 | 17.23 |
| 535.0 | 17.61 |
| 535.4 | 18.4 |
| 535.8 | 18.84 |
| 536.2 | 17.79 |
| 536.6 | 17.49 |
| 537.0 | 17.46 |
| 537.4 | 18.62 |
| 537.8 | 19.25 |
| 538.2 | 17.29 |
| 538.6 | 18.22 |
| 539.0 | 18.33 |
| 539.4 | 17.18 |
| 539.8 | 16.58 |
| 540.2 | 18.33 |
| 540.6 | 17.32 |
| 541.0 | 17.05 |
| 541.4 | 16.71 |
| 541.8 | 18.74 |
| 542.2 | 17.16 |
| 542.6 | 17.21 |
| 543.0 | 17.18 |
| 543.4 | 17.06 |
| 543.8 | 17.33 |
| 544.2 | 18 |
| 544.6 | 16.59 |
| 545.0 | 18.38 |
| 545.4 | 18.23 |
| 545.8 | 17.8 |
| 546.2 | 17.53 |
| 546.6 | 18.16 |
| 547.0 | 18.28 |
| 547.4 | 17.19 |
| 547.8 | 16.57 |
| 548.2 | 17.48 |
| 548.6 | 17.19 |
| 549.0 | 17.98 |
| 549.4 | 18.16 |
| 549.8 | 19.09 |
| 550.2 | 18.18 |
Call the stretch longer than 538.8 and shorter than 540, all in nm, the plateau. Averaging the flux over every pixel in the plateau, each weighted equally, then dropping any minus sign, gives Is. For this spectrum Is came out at 17.4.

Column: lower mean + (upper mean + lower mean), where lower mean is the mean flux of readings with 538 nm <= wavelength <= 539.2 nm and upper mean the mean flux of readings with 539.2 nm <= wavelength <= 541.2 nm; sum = 53.2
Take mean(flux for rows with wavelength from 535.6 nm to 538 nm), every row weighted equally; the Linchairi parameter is 18.2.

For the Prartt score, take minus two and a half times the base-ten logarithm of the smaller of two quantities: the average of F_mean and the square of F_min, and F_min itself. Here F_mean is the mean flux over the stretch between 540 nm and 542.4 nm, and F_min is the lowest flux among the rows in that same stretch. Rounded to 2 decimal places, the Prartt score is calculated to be -3.06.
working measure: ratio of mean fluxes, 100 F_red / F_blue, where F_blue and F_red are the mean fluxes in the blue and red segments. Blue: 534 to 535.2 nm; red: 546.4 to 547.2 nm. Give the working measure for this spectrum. 104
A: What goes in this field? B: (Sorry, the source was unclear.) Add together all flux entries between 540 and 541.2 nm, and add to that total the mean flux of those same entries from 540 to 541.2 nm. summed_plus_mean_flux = 70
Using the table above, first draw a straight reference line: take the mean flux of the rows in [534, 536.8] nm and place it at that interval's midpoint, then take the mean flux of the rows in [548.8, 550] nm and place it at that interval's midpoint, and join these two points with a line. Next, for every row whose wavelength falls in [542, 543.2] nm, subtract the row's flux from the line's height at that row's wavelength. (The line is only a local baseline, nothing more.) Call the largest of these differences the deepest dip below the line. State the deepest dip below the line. 1.0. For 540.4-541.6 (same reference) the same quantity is 1.4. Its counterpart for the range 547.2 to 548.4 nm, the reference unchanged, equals 1.8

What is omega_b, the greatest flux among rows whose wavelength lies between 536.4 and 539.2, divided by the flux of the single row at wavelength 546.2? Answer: 1.10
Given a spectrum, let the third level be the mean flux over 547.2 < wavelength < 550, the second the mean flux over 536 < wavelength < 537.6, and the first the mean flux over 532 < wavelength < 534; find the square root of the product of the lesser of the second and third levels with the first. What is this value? 17.59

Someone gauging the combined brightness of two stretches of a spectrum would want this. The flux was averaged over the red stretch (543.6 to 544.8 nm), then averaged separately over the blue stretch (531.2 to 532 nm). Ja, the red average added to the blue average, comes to 34.9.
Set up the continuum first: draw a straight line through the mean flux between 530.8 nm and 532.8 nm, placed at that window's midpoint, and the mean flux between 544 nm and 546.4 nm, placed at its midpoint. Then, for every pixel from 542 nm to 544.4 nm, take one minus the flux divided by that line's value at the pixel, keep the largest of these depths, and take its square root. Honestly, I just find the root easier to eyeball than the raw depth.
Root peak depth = 0.19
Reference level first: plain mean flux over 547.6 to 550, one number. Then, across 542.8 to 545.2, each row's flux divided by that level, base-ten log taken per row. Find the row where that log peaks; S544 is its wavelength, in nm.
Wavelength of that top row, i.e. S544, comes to 545.0 nm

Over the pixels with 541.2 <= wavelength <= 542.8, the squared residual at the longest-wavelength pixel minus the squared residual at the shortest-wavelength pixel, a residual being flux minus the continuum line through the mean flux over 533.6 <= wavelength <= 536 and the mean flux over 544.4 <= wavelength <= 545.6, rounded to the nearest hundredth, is -0.78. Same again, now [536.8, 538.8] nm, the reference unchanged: 0.15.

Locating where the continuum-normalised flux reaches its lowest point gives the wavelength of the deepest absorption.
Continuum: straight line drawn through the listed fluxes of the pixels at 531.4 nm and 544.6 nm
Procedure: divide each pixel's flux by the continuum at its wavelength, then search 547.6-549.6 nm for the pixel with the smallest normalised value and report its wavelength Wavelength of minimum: 547.8 nm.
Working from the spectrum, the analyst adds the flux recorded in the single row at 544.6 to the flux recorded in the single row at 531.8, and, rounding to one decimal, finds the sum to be 33.9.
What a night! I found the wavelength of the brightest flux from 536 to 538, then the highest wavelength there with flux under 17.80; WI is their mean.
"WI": 537.40 nm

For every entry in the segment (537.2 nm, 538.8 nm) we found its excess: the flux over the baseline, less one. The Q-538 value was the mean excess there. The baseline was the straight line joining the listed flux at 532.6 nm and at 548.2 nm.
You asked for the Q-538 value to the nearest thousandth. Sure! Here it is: 0.087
